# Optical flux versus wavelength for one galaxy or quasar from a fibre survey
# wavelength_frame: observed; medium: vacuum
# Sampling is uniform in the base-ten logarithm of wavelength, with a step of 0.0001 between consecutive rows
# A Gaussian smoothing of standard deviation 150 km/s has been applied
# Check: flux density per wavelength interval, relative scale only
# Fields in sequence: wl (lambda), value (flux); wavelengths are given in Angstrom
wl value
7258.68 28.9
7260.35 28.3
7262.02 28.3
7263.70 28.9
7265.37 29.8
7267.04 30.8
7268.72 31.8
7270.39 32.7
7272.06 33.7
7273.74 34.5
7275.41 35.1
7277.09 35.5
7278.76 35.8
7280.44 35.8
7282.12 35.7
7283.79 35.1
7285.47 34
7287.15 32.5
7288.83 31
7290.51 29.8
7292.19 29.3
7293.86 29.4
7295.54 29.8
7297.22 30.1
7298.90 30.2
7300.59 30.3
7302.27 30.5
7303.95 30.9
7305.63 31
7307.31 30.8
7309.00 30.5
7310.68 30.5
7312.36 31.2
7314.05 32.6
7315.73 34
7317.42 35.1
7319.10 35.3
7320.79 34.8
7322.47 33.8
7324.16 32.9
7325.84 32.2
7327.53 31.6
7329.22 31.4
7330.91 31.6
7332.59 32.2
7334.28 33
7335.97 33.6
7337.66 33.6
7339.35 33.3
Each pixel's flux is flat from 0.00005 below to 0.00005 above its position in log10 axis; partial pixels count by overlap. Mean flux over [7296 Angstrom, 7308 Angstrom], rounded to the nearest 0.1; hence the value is 30.5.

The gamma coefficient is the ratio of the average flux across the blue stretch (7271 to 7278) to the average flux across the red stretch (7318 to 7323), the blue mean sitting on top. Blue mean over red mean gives 1.00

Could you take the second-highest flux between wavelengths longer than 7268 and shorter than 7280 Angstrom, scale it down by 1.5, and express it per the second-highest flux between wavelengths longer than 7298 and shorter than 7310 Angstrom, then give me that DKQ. 0.77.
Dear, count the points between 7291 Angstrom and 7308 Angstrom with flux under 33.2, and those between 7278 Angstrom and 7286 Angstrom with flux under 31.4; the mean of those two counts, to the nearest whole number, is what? 5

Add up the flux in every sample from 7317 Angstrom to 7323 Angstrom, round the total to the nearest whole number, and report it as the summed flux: 139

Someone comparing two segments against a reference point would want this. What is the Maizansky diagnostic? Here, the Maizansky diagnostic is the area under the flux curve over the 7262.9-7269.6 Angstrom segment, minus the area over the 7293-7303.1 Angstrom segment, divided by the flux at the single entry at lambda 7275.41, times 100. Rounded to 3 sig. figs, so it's -285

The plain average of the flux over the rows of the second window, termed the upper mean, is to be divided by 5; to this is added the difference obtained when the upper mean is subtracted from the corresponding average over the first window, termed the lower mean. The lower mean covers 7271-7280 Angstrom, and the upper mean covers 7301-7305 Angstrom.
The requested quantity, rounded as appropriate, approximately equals 10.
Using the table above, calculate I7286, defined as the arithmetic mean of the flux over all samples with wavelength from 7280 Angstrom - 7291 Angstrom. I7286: 33.4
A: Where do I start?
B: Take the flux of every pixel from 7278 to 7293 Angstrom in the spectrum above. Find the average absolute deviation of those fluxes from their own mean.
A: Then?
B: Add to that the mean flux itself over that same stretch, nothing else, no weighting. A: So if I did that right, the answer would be 35.5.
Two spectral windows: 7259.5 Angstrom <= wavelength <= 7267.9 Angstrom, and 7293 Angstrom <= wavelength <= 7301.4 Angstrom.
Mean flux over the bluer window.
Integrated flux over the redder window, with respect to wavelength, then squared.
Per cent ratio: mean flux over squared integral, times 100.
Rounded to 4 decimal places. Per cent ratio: 0.0461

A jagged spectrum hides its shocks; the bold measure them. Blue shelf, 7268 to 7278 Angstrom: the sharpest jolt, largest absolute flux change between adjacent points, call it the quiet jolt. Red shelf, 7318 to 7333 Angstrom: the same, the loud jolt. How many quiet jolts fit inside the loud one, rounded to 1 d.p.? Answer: 1.0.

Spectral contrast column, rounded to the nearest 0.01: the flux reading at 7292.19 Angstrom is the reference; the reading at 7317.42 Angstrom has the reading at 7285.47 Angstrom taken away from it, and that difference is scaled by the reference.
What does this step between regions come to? 0.04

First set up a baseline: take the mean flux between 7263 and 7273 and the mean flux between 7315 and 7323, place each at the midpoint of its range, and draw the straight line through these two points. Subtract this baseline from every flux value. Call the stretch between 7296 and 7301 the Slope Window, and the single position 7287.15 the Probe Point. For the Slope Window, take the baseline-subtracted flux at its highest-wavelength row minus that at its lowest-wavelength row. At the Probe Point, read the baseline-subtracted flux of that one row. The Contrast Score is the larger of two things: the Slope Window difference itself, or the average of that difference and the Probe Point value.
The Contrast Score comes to -0.02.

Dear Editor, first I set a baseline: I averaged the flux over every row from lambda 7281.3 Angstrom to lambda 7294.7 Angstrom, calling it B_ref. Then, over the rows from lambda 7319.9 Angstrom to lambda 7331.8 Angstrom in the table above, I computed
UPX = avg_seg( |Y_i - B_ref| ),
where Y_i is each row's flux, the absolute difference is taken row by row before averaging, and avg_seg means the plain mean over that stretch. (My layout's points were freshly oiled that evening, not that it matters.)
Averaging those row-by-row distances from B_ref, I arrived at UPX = 1.00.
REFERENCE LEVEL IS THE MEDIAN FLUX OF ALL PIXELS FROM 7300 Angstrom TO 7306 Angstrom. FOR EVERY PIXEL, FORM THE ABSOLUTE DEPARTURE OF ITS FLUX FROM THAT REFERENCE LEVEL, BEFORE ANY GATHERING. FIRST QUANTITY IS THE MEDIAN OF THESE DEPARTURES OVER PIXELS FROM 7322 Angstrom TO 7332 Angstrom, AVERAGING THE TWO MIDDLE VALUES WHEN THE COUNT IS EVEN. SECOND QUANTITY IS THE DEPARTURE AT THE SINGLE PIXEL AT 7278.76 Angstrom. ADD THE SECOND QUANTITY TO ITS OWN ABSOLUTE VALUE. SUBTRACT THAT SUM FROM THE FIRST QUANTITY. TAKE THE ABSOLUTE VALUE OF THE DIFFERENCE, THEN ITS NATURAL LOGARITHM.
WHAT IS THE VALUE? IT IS 2.2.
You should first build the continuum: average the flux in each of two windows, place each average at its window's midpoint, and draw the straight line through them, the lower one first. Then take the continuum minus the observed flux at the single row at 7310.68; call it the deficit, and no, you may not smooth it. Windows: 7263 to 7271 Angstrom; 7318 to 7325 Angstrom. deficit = 3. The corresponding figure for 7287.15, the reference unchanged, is 0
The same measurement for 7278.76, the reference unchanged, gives -4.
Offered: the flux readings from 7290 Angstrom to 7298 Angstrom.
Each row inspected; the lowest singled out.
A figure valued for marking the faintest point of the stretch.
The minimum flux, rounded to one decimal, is 29.3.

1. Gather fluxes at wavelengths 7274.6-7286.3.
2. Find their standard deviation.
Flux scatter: 0.6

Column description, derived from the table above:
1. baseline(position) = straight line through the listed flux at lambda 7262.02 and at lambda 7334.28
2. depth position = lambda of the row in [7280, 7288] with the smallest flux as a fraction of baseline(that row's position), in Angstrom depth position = 7287.15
